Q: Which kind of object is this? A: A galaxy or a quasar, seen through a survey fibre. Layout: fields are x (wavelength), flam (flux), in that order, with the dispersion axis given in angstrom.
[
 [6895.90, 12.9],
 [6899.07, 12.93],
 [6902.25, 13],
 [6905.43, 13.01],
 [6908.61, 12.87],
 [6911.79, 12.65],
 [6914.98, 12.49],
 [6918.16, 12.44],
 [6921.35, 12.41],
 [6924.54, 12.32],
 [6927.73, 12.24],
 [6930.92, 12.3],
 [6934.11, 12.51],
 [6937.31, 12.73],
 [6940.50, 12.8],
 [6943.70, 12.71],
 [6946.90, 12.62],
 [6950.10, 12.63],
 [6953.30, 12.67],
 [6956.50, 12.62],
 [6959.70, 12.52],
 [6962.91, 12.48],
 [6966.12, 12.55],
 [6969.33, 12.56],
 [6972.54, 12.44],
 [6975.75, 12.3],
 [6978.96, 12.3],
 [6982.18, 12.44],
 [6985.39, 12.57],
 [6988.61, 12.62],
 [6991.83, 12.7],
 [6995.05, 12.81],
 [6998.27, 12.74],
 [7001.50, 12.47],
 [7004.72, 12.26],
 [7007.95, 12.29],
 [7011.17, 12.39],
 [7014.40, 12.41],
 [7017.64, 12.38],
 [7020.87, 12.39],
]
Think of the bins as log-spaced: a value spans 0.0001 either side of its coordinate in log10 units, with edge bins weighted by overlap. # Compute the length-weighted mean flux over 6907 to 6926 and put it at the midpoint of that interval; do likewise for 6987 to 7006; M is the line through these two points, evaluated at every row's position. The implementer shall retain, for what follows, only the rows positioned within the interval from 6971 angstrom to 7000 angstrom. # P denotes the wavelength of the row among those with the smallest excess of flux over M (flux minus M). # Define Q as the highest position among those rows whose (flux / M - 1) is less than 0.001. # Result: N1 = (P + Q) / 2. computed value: 6982.2 angstrom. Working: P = 6978.96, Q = 6985.39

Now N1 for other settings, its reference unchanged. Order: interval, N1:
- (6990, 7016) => 7009.6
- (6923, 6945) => 6930.9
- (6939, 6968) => 6964.5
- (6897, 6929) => 6927.7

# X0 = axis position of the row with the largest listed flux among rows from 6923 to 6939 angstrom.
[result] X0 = 6937.31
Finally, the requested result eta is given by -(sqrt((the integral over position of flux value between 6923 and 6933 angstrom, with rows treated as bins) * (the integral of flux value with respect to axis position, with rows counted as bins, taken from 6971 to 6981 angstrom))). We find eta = -123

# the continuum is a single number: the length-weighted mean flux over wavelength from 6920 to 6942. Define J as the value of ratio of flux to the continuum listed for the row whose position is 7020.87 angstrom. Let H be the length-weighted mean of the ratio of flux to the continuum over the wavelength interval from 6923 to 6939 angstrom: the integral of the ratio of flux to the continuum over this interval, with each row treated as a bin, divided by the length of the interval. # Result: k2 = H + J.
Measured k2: 1.99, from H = 1.00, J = 0.99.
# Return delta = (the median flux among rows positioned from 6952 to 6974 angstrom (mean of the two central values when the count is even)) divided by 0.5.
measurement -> 25.1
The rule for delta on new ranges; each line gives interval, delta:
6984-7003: 25.3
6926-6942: 25.0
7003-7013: 24.6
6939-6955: 25.3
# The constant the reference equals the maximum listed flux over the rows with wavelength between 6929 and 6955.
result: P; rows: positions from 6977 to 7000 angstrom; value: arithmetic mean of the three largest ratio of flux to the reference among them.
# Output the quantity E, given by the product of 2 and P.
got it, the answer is 1.992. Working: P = 0.996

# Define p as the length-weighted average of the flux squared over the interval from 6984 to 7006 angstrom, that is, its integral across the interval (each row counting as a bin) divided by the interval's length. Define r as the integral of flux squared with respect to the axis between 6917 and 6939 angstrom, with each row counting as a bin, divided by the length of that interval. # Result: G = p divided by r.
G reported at 1.03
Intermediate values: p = 159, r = 154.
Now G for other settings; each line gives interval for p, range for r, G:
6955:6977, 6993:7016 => 1.00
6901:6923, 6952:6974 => 1.02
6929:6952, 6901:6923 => 0.99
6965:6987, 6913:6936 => 1.01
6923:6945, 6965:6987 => 1.01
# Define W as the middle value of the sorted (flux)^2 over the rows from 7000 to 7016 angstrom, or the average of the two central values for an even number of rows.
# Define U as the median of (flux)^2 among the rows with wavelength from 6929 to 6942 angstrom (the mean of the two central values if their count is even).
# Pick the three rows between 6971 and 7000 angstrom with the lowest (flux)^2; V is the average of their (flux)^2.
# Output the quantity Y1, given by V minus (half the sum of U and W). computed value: -3.9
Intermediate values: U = 159.3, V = 152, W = 153.5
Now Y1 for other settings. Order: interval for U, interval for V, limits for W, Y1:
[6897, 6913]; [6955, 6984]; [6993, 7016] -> -8.2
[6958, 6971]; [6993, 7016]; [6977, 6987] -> -4.3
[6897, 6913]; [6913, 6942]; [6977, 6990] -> -10.8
